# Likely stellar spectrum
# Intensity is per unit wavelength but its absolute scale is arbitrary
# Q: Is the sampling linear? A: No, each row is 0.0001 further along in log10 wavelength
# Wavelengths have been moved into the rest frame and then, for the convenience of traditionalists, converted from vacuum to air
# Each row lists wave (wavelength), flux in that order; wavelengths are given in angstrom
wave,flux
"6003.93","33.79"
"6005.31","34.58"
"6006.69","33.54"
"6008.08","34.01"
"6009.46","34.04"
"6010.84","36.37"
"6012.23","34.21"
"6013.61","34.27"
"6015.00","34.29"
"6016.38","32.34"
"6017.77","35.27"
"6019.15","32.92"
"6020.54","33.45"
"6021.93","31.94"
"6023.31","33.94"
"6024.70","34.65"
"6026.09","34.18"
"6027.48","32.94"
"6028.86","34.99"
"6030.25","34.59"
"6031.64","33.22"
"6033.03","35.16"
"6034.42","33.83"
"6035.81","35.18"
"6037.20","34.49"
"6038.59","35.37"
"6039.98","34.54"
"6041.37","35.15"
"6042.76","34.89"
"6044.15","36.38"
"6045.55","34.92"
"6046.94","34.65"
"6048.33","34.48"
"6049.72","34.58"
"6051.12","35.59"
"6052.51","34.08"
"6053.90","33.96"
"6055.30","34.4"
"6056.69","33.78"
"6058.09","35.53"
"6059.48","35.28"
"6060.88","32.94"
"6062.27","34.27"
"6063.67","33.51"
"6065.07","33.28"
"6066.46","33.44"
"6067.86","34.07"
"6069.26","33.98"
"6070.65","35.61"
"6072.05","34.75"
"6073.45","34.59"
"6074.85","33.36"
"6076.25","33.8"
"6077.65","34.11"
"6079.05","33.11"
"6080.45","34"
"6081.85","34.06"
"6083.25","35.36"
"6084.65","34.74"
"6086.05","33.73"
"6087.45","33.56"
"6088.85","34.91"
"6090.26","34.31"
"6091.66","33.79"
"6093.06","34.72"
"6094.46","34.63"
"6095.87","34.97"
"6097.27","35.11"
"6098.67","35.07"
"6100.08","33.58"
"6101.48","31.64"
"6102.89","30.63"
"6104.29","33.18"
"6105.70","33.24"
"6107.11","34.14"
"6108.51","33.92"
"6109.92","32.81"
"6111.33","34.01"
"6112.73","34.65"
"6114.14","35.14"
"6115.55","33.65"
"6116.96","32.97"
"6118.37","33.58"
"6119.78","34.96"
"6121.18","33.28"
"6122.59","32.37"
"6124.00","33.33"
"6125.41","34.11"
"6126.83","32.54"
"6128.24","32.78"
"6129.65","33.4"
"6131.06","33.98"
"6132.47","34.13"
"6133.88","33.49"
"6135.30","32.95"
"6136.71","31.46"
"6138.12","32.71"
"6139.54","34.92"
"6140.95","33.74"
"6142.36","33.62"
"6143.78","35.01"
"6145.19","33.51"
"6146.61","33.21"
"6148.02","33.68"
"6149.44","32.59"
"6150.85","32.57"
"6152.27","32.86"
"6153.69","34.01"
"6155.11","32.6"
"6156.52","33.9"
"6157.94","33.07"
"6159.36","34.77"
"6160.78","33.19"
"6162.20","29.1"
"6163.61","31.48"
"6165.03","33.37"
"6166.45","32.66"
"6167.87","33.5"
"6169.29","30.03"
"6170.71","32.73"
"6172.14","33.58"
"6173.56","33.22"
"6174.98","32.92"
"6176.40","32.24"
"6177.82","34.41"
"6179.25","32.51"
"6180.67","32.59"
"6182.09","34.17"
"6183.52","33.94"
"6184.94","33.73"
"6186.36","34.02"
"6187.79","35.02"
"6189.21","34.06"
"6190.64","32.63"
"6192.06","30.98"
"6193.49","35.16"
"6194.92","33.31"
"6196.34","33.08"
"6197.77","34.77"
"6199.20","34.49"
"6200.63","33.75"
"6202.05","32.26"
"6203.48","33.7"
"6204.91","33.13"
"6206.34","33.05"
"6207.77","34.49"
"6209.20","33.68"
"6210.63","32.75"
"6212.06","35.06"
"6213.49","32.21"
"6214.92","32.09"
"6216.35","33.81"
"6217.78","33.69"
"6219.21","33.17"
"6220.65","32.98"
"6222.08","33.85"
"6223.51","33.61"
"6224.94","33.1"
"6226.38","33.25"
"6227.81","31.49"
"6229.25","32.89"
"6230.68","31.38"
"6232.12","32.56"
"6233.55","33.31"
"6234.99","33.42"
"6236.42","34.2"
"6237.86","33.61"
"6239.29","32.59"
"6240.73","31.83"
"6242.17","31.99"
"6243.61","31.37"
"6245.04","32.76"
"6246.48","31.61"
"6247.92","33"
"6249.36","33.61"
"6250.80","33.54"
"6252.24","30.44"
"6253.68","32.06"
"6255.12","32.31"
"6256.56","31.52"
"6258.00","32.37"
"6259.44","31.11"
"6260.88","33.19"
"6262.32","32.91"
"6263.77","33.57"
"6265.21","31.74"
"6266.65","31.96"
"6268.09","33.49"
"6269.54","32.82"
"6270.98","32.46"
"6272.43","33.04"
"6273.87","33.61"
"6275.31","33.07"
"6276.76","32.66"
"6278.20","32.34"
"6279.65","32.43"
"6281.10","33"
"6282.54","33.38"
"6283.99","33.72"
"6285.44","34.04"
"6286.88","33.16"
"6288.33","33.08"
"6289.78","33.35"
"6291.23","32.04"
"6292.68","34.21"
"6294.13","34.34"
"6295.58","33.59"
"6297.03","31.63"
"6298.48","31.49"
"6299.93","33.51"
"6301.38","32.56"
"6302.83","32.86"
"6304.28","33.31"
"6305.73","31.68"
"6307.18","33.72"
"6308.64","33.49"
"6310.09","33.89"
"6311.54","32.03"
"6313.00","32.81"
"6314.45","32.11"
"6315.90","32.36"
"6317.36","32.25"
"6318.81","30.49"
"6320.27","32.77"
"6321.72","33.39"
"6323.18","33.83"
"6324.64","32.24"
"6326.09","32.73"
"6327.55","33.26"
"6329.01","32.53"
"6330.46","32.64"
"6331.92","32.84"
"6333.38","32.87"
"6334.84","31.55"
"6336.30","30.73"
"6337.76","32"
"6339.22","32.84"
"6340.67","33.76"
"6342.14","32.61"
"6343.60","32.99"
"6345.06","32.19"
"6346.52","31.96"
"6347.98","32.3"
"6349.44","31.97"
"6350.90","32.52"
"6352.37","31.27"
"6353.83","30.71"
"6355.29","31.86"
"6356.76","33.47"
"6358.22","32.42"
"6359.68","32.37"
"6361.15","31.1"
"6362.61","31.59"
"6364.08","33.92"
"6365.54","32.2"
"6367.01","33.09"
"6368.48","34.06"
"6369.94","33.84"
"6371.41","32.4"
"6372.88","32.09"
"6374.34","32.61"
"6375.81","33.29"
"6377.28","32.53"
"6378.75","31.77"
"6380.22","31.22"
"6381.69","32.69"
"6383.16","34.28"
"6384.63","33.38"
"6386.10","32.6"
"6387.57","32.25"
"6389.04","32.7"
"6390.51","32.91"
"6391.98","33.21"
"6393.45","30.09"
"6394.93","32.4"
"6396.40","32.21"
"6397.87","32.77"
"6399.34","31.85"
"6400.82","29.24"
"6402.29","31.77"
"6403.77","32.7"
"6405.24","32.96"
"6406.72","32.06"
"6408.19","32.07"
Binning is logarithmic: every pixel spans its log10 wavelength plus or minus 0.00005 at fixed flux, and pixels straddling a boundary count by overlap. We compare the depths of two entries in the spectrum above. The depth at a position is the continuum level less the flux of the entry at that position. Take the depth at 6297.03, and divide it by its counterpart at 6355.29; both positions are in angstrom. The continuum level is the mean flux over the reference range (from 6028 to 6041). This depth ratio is 1.1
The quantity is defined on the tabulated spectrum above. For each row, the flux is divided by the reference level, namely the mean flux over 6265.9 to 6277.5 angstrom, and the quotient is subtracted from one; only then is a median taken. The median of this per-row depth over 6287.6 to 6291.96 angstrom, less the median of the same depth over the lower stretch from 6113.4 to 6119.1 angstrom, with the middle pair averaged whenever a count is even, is 0.016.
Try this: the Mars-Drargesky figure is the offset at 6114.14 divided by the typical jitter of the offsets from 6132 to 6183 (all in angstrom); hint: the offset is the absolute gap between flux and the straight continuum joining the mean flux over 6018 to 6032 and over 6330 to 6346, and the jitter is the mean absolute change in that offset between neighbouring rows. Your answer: 2.0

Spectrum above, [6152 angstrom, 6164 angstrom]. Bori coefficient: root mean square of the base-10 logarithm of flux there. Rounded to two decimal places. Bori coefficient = 1.52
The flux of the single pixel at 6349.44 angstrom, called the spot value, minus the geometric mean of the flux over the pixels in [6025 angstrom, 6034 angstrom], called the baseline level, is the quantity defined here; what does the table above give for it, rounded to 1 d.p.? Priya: -2.2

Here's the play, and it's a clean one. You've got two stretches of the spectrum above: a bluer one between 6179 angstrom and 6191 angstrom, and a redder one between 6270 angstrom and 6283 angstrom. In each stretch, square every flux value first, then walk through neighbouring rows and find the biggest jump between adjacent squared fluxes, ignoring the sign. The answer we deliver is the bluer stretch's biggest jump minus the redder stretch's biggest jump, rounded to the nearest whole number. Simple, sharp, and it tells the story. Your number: 67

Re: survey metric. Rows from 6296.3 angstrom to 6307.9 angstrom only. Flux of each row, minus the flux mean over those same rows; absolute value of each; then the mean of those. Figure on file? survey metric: 0.8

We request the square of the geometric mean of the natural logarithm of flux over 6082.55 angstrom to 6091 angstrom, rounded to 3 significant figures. 12.5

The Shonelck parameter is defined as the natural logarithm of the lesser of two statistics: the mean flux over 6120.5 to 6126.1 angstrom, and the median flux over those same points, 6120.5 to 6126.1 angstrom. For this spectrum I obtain 3.50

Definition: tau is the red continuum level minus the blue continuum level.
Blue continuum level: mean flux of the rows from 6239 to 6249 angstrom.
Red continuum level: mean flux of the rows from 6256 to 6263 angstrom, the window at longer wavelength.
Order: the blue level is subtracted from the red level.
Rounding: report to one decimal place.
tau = 0.1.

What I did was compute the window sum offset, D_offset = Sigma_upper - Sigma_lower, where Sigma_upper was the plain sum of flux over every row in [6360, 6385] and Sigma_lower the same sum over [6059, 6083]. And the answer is -22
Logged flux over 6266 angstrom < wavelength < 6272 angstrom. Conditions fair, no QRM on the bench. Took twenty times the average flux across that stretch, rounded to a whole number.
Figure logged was 654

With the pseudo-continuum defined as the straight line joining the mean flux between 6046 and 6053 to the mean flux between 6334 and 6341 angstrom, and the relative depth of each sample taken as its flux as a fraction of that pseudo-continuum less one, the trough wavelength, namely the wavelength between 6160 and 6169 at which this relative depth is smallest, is 6162.20 angstrom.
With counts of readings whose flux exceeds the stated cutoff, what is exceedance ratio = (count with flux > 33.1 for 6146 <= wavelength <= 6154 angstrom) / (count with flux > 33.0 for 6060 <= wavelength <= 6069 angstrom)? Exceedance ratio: 0.60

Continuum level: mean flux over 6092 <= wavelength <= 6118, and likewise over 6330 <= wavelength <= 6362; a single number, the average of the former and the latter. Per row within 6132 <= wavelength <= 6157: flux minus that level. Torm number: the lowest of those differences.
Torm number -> -1.5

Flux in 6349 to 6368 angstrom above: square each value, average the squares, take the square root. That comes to 32.2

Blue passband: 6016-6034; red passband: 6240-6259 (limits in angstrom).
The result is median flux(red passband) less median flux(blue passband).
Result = -1.9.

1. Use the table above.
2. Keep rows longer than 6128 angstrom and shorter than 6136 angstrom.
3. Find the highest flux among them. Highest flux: 34.13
